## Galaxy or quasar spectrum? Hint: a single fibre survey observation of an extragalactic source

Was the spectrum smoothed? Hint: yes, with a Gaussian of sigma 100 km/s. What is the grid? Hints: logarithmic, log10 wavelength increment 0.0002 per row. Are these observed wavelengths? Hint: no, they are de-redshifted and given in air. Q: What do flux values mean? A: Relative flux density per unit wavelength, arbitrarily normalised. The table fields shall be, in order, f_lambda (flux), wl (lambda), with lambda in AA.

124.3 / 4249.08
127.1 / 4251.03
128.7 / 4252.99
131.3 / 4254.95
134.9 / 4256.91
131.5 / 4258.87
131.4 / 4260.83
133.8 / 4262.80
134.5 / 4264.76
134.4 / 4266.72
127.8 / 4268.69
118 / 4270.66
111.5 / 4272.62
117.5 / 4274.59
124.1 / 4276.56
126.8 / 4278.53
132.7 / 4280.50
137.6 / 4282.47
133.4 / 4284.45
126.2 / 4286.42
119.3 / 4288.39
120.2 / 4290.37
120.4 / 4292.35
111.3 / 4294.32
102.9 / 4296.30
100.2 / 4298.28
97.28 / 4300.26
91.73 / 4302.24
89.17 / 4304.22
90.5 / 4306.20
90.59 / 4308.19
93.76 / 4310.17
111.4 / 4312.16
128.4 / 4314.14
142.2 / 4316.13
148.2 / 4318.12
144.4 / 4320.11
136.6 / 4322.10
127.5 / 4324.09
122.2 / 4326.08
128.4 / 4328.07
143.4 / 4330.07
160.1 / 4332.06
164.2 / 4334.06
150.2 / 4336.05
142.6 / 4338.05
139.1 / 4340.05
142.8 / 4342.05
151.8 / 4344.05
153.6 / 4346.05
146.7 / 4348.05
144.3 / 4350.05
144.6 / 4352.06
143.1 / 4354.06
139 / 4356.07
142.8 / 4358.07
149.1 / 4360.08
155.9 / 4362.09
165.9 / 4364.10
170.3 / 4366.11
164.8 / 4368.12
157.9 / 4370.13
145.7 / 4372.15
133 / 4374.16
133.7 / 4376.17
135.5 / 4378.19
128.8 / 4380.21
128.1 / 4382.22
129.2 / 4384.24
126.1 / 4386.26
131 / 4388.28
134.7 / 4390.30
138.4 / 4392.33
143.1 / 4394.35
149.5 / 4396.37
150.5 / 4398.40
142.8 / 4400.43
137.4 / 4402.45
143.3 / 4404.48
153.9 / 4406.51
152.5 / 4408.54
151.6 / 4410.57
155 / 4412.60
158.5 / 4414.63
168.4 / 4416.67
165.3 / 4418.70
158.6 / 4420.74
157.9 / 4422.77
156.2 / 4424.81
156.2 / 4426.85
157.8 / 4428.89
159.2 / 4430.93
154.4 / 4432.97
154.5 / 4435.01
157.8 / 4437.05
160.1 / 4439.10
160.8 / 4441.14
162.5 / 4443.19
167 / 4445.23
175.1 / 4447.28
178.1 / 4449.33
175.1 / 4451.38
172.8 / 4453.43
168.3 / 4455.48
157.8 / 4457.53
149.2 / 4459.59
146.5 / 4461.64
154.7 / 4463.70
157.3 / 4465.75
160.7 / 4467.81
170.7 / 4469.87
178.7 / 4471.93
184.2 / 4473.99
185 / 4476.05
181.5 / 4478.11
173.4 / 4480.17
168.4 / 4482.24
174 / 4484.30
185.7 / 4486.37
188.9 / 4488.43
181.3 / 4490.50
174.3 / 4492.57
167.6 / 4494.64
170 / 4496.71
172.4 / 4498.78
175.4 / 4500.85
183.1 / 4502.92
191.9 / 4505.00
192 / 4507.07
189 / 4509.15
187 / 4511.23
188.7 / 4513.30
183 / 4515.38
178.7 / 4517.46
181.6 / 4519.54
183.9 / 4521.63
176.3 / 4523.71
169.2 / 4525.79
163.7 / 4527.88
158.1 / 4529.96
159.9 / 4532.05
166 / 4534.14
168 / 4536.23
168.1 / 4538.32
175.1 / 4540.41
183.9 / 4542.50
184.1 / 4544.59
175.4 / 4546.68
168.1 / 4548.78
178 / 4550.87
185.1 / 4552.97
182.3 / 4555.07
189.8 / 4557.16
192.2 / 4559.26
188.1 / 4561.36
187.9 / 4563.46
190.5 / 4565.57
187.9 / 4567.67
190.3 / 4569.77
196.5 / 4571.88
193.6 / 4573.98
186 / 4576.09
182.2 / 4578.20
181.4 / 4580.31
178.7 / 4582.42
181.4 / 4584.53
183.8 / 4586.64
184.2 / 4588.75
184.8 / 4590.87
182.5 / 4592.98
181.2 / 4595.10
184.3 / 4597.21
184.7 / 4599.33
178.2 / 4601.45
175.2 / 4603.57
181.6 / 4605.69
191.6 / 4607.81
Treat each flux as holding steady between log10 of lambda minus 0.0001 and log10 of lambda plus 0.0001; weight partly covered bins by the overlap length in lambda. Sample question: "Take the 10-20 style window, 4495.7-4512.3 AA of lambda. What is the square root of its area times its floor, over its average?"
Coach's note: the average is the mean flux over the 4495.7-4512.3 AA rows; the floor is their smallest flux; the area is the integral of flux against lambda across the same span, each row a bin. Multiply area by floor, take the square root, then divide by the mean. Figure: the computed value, 3.9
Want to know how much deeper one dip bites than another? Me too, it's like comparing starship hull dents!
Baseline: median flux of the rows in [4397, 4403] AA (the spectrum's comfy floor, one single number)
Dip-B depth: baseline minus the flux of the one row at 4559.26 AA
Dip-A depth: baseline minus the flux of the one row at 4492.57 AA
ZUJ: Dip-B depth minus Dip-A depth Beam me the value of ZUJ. -18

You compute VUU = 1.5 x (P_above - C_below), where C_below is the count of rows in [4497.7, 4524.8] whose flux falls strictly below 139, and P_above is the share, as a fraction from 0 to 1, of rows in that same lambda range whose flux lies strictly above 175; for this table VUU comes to 1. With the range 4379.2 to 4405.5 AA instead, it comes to -12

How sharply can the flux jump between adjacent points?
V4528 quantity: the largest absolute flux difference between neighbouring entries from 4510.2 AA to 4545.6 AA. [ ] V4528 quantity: 8.8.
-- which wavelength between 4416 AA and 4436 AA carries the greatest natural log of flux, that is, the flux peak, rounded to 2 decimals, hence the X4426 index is 4416.67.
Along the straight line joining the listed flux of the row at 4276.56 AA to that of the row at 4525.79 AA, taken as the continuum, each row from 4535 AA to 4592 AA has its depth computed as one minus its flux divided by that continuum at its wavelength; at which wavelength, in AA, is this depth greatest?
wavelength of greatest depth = 4548.78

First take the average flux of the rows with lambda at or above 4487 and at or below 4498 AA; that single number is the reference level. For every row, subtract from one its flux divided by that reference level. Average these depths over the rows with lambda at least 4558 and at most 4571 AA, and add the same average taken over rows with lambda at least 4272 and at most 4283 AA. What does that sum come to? 0.22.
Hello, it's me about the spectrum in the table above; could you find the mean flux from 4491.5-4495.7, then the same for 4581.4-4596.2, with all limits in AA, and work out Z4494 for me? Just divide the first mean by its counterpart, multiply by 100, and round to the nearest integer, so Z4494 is 94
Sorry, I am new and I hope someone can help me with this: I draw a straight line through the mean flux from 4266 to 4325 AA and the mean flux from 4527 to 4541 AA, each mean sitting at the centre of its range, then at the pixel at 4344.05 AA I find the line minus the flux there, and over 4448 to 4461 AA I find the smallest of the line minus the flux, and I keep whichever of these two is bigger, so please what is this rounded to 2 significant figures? -24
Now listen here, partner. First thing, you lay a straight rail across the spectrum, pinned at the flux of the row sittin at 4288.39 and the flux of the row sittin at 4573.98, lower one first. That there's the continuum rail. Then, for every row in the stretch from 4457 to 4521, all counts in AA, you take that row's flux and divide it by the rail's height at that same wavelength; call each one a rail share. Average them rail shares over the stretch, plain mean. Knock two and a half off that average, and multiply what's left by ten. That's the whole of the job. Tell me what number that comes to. -14.8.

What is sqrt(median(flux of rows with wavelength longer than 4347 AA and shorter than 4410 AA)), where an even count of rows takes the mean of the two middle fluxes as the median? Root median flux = 12.0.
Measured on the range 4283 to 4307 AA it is 10.3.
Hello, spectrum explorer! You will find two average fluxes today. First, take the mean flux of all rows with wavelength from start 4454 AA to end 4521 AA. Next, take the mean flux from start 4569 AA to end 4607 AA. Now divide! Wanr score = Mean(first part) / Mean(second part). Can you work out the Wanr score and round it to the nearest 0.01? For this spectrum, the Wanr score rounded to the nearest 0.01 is 0.95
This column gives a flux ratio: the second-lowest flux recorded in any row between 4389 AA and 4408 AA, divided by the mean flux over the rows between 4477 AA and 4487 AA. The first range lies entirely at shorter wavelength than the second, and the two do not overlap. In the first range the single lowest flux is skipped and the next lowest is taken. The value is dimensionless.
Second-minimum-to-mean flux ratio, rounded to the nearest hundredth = 0.78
